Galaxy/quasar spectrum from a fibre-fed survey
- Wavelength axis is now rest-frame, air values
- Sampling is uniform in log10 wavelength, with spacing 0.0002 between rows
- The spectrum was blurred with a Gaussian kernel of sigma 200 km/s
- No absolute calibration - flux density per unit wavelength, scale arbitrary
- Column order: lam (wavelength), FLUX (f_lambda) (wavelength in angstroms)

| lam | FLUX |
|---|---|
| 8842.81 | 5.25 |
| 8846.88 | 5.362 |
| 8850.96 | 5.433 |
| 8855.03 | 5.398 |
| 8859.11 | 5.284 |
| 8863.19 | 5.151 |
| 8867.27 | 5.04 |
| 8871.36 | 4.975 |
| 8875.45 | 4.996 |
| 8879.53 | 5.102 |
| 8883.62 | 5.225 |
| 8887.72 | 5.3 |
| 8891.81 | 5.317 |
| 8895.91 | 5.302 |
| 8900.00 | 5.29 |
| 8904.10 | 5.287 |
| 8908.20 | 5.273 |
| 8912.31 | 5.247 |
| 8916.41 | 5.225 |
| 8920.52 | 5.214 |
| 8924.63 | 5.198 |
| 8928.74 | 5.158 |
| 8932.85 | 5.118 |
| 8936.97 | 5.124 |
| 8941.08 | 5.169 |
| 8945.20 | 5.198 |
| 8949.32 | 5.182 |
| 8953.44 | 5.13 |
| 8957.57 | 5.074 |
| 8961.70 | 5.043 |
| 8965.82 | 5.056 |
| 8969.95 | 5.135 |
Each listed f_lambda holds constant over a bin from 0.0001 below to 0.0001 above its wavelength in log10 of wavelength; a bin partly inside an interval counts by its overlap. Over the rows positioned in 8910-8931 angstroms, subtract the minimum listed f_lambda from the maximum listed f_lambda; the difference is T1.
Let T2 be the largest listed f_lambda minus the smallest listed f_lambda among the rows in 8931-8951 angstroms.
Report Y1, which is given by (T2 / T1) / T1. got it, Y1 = 10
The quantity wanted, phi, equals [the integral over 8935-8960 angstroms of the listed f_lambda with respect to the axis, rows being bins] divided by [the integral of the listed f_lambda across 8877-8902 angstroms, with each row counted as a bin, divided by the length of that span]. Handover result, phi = 24.5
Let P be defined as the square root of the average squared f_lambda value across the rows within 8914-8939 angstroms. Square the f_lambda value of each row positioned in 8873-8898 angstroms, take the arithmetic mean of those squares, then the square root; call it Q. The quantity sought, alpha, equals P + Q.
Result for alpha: 10.4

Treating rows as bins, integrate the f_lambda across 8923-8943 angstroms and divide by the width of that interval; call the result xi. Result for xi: 5.154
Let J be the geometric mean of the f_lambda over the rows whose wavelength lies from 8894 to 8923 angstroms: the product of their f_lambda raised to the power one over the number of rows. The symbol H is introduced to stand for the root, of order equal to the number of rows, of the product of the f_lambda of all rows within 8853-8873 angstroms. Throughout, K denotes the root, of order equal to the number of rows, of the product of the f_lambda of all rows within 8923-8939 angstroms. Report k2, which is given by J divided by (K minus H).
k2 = -294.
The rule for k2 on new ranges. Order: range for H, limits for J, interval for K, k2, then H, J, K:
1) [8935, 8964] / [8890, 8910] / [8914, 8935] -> 103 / 5.13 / 5.29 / 5.18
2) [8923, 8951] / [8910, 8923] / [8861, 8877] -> -42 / 5.16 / 5.23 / 5.04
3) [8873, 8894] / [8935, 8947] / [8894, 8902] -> 47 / 5.19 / 5.16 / 5.30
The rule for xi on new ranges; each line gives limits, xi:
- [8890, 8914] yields 5.286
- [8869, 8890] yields 5.120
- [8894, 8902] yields 5.301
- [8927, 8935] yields 5.135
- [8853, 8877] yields 5.142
